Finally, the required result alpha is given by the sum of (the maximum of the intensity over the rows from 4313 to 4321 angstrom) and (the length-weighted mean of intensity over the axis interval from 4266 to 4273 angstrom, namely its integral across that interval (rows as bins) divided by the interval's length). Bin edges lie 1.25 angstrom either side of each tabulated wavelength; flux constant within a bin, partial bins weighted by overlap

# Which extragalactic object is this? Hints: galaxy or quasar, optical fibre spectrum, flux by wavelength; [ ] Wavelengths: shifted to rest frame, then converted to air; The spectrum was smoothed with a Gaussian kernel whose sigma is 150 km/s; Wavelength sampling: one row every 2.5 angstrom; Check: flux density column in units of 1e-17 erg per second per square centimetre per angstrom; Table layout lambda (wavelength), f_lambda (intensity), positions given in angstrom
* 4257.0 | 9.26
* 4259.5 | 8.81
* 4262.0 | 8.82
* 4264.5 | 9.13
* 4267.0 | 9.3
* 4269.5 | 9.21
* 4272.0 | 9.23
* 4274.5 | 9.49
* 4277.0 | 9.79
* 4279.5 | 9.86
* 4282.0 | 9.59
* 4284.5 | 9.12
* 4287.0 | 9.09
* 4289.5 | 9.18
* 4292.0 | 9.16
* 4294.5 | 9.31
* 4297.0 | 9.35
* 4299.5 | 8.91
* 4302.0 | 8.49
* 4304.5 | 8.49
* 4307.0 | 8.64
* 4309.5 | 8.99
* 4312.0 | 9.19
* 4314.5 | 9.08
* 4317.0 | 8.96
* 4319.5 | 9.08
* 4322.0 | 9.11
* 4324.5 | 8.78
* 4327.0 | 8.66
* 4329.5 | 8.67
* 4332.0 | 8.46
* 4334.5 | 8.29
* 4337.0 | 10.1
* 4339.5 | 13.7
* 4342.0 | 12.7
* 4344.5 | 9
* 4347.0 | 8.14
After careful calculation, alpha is 18.3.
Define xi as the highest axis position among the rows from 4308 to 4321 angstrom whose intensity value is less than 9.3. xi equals 4319.5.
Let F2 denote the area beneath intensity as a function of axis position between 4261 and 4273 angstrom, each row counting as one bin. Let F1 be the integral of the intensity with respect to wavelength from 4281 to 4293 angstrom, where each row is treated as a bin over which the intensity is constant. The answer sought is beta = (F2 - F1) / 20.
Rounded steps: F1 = 111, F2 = 110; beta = 0.0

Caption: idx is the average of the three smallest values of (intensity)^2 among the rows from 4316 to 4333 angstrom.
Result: 74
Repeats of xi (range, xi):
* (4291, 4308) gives 4307.0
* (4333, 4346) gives 4344.5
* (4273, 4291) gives 4289.5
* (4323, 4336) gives 4334.5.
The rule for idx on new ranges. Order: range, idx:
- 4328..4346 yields 72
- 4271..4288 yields 84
